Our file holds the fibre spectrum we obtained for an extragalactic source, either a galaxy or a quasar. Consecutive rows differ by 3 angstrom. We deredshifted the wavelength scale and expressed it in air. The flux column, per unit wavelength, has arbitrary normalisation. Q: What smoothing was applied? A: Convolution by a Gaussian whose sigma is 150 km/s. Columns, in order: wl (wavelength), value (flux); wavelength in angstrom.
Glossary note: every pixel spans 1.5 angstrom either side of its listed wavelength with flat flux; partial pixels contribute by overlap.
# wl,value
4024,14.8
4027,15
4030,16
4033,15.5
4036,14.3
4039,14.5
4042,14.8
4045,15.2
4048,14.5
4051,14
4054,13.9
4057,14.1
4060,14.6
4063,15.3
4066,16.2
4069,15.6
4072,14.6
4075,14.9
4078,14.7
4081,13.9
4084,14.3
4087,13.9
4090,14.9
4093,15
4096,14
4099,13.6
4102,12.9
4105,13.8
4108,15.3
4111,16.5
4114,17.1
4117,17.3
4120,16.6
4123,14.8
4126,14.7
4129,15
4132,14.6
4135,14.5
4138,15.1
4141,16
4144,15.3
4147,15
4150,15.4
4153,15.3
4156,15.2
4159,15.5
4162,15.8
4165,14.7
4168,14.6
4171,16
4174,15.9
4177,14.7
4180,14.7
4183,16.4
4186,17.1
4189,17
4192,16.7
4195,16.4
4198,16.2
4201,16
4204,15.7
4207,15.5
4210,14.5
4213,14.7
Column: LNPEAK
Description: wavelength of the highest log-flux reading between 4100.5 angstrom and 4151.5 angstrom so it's 4117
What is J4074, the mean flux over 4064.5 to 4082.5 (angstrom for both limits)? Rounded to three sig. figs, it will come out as 15.0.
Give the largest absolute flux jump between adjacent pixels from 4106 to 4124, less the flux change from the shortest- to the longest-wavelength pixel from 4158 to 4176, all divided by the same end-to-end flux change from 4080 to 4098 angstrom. 14.0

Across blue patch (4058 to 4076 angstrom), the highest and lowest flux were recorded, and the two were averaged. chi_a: 15.4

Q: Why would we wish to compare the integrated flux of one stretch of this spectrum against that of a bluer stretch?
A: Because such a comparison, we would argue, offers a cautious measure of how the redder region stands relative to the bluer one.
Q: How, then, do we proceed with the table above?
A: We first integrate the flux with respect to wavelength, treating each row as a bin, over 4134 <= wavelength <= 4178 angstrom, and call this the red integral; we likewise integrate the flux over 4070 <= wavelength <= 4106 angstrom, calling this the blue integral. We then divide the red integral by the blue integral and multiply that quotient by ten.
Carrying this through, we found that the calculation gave 13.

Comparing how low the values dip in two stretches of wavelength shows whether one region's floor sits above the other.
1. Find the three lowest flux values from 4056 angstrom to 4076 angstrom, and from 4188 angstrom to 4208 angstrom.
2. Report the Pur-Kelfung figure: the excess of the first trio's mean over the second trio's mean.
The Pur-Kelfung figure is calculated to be -1.3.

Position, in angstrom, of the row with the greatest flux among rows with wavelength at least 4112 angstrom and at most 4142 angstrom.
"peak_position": 4117 angstrom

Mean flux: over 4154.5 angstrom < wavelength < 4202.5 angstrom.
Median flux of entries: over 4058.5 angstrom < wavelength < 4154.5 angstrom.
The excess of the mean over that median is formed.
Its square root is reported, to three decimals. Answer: 0.925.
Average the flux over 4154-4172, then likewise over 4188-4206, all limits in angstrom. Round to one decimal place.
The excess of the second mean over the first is 1.0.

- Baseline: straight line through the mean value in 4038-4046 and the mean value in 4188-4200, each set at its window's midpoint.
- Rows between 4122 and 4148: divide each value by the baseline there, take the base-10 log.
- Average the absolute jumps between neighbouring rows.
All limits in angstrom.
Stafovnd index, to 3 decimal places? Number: 0.012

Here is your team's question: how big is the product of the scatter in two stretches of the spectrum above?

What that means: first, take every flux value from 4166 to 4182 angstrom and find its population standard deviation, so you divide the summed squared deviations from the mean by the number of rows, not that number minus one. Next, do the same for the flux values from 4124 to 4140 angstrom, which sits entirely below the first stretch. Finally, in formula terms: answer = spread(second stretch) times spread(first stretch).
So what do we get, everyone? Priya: 0.15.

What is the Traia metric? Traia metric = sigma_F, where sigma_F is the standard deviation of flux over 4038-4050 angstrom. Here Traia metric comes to 0.3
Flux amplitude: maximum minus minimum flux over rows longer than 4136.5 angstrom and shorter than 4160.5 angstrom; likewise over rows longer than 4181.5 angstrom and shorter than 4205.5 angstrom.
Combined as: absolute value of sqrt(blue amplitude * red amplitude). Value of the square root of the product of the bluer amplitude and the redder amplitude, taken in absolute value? 1.18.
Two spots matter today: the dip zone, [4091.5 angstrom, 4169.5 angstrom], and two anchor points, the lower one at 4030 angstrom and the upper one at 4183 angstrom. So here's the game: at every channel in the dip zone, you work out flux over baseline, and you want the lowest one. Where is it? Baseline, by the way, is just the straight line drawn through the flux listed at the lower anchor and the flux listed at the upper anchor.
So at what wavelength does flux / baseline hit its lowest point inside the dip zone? 4102 angstrom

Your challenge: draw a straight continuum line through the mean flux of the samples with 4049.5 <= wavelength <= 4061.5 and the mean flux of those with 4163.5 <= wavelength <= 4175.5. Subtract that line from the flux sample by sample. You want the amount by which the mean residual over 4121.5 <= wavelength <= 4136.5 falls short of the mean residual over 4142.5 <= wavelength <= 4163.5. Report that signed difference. 0.40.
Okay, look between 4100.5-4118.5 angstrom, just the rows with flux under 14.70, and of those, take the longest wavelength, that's 4105 angstrom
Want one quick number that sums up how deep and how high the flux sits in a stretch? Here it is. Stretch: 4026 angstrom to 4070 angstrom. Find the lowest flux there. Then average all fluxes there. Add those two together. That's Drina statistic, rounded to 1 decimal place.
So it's 28.8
